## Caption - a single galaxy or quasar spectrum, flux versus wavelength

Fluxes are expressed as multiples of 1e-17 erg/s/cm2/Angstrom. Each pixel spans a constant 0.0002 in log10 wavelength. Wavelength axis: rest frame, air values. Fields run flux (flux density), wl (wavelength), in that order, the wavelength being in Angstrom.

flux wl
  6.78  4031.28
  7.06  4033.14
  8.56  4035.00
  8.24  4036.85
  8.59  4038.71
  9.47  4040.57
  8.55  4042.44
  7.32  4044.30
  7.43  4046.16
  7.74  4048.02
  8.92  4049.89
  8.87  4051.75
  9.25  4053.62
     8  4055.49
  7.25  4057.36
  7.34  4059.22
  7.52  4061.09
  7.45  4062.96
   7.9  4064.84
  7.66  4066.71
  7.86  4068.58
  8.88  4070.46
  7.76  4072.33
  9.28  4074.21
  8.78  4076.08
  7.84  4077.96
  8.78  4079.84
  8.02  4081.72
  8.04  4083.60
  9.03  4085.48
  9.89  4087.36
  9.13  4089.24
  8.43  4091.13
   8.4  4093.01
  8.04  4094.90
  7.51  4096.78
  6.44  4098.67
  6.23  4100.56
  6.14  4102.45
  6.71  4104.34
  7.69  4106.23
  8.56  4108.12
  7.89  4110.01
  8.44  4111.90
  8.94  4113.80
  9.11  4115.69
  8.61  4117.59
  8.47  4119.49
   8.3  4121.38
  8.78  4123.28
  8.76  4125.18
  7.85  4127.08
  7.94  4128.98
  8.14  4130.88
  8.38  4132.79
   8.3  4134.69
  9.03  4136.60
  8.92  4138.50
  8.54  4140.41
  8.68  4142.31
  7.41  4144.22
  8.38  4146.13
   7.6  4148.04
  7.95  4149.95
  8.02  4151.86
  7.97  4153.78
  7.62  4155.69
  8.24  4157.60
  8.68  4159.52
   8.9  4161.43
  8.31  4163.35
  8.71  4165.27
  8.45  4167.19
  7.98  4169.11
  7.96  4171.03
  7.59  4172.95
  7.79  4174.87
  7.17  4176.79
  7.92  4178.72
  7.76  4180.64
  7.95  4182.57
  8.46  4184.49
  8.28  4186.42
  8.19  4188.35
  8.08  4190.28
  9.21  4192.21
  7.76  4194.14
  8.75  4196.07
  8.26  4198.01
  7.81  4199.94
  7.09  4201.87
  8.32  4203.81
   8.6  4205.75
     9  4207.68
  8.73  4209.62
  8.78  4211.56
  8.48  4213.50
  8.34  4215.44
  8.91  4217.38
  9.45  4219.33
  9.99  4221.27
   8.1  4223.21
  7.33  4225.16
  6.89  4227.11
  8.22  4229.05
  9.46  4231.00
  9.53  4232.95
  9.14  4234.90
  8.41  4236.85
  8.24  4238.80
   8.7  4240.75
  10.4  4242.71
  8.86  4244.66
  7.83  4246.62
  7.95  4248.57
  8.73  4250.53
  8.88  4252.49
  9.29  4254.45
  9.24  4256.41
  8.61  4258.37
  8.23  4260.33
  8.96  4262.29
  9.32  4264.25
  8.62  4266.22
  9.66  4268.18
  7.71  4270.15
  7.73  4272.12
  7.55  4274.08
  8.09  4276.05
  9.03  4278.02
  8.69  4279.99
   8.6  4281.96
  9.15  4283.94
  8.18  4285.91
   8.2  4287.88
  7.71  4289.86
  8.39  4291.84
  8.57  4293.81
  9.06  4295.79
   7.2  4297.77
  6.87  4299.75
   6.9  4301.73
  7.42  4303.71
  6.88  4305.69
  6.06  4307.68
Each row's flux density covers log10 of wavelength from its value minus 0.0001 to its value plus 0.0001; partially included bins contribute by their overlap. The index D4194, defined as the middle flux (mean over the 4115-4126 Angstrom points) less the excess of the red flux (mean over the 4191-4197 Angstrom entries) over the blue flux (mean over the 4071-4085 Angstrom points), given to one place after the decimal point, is 8.5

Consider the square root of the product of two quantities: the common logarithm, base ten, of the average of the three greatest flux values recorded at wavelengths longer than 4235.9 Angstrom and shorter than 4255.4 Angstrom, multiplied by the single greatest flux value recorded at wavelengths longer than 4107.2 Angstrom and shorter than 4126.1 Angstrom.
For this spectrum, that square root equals 2.99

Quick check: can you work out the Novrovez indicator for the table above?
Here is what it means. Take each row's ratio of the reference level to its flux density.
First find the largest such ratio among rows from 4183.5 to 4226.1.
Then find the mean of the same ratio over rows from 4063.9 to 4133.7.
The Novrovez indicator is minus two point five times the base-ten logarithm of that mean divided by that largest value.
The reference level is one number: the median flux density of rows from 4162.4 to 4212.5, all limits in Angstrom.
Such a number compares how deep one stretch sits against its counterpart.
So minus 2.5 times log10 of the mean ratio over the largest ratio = 0.14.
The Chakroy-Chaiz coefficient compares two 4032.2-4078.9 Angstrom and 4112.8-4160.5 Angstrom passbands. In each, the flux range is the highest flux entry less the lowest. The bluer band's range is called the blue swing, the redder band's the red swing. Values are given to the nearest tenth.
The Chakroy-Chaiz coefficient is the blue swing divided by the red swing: 1.4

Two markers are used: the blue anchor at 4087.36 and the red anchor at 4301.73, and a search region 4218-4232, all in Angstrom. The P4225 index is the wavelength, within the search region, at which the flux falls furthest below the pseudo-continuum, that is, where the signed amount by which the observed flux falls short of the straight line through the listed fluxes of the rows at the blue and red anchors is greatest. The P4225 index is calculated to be 4227.11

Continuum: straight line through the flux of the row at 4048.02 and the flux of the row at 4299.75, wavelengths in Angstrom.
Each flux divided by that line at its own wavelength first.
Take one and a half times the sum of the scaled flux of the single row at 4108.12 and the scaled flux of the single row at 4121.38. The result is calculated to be 3.37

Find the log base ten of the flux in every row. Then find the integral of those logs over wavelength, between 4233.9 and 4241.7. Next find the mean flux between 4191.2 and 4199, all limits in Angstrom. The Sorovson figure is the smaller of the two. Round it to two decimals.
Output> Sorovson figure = 7.30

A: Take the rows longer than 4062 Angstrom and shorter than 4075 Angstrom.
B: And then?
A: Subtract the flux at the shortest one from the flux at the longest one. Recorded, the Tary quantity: 1.8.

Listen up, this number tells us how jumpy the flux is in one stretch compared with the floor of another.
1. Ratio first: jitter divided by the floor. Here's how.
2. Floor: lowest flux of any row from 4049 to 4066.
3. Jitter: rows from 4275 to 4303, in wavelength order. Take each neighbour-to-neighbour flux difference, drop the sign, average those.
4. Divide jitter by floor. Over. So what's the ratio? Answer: 0.07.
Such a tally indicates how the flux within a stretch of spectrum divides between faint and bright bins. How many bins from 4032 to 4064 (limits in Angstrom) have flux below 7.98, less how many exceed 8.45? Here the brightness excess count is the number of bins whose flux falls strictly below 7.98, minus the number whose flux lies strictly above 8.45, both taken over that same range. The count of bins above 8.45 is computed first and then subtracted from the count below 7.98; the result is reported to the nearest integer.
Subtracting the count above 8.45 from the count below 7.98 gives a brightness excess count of 1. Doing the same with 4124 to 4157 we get 2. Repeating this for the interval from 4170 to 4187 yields 6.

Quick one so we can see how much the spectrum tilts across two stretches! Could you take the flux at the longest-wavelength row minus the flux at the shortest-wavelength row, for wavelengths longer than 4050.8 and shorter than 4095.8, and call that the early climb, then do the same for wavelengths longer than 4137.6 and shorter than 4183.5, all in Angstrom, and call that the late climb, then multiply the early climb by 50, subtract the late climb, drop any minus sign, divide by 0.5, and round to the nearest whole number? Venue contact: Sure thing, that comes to 81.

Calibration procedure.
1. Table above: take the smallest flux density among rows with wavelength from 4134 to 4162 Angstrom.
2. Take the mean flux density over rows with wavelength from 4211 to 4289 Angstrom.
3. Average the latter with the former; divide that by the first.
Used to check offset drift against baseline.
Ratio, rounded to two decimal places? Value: 1.08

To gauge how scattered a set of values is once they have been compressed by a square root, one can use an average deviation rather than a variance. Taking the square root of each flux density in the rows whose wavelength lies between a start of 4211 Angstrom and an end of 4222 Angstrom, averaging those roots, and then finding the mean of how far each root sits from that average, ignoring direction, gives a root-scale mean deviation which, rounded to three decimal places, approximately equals 0.080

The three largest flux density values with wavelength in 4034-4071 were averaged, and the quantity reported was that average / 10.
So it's 0.92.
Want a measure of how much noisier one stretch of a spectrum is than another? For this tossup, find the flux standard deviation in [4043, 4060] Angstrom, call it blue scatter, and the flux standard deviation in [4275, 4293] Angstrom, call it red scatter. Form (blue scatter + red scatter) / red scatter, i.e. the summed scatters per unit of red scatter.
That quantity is 2.7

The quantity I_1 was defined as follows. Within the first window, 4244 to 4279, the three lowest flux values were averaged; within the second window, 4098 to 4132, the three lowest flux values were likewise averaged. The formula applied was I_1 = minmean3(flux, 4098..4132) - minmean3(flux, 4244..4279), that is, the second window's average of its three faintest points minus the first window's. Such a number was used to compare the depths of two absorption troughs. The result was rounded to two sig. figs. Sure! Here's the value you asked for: -1.4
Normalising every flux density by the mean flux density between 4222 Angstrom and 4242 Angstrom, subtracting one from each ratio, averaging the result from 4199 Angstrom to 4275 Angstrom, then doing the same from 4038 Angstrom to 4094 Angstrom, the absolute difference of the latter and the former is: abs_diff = 0.033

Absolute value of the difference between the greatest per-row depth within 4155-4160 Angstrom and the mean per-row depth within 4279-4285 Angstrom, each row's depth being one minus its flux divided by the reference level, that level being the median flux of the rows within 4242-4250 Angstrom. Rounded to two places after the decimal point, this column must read 0.14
